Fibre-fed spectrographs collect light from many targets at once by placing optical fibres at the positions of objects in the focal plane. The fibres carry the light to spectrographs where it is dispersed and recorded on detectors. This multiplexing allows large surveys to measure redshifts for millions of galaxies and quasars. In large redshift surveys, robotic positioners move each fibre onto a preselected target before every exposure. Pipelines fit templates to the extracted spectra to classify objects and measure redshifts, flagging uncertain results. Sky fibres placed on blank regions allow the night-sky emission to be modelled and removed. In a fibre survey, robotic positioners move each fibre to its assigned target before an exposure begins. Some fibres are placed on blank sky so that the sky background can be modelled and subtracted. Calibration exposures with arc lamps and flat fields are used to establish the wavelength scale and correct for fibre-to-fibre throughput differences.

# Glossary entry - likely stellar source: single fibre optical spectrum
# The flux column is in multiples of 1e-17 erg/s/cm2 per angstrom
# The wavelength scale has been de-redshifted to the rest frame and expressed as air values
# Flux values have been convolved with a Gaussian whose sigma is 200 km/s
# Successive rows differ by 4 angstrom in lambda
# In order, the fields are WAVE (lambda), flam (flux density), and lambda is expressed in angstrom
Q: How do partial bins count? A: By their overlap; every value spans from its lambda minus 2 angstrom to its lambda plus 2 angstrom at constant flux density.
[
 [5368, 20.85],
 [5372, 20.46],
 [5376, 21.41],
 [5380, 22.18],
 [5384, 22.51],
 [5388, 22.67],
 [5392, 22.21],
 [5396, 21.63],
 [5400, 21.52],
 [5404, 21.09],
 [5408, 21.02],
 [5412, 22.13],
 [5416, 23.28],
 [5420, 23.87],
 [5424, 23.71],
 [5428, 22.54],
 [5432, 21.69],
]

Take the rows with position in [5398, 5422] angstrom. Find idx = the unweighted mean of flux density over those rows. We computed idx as 22.2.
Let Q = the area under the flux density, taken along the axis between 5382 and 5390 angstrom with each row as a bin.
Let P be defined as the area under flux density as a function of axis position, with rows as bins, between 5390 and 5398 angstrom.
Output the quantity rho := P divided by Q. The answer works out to 0.97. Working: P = 175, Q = 181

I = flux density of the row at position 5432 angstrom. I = 21.69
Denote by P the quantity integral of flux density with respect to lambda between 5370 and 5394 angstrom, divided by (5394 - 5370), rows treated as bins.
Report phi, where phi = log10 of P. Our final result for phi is 1.34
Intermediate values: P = 21.9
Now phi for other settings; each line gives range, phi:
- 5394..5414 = 1.33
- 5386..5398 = 1.35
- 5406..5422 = 1.35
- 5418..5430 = 1.37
